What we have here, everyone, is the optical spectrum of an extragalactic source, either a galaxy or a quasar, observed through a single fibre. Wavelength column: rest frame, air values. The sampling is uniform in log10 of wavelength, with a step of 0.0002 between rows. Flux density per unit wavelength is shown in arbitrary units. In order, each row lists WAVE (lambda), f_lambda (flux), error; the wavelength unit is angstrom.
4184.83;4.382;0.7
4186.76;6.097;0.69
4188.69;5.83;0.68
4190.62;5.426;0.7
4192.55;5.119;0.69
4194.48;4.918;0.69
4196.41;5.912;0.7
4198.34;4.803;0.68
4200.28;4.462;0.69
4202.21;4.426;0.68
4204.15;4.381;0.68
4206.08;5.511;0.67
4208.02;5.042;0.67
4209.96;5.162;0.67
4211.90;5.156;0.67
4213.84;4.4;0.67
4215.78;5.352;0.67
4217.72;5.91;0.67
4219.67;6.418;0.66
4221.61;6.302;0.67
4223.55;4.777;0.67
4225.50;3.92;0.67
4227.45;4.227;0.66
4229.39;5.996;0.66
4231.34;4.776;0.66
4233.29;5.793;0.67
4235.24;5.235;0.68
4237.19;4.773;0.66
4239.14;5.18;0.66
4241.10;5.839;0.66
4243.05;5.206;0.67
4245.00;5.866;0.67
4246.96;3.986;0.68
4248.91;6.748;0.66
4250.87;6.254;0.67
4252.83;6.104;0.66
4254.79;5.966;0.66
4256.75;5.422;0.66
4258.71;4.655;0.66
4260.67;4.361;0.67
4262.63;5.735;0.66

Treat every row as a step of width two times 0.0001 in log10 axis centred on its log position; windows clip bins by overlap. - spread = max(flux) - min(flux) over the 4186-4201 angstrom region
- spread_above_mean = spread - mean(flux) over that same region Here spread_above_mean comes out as -3.7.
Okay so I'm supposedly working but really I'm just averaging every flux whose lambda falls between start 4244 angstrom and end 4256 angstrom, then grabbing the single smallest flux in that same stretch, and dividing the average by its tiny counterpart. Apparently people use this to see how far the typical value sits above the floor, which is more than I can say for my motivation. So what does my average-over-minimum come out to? 1.46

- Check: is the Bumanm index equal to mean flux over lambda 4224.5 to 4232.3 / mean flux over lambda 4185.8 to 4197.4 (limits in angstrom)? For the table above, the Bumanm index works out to 0.85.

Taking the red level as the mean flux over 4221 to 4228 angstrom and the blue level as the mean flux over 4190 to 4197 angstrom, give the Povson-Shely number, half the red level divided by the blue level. 0.45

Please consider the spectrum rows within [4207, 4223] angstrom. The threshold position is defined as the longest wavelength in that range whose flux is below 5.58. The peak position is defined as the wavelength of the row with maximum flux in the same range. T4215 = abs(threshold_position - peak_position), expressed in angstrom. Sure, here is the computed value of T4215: 3.9 angstrom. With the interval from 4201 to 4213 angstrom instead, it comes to 5.8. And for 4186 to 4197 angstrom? 7.7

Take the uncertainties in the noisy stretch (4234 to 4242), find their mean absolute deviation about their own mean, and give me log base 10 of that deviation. -2.12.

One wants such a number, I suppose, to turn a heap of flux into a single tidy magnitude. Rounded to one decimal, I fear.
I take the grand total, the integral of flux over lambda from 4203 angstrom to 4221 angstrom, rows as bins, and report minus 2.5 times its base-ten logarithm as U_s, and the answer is -4.9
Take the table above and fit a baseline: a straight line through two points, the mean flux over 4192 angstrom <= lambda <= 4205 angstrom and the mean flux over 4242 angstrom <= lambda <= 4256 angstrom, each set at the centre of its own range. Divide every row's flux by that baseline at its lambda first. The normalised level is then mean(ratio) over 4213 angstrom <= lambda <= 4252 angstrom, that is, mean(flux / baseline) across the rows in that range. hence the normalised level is 0.98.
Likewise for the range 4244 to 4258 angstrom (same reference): 1.00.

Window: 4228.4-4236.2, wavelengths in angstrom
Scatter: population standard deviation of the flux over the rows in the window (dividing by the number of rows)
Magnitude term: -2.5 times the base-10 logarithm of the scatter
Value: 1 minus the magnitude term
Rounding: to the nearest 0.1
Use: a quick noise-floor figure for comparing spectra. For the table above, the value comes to 0.2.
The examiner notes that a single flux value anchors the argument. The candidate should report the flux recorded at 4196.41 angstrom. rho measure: 5.912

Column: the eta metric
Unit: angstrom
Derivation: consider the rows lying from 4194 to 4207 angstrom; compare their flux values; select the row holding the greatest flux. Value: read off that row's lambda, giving 4196.41 angstrom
